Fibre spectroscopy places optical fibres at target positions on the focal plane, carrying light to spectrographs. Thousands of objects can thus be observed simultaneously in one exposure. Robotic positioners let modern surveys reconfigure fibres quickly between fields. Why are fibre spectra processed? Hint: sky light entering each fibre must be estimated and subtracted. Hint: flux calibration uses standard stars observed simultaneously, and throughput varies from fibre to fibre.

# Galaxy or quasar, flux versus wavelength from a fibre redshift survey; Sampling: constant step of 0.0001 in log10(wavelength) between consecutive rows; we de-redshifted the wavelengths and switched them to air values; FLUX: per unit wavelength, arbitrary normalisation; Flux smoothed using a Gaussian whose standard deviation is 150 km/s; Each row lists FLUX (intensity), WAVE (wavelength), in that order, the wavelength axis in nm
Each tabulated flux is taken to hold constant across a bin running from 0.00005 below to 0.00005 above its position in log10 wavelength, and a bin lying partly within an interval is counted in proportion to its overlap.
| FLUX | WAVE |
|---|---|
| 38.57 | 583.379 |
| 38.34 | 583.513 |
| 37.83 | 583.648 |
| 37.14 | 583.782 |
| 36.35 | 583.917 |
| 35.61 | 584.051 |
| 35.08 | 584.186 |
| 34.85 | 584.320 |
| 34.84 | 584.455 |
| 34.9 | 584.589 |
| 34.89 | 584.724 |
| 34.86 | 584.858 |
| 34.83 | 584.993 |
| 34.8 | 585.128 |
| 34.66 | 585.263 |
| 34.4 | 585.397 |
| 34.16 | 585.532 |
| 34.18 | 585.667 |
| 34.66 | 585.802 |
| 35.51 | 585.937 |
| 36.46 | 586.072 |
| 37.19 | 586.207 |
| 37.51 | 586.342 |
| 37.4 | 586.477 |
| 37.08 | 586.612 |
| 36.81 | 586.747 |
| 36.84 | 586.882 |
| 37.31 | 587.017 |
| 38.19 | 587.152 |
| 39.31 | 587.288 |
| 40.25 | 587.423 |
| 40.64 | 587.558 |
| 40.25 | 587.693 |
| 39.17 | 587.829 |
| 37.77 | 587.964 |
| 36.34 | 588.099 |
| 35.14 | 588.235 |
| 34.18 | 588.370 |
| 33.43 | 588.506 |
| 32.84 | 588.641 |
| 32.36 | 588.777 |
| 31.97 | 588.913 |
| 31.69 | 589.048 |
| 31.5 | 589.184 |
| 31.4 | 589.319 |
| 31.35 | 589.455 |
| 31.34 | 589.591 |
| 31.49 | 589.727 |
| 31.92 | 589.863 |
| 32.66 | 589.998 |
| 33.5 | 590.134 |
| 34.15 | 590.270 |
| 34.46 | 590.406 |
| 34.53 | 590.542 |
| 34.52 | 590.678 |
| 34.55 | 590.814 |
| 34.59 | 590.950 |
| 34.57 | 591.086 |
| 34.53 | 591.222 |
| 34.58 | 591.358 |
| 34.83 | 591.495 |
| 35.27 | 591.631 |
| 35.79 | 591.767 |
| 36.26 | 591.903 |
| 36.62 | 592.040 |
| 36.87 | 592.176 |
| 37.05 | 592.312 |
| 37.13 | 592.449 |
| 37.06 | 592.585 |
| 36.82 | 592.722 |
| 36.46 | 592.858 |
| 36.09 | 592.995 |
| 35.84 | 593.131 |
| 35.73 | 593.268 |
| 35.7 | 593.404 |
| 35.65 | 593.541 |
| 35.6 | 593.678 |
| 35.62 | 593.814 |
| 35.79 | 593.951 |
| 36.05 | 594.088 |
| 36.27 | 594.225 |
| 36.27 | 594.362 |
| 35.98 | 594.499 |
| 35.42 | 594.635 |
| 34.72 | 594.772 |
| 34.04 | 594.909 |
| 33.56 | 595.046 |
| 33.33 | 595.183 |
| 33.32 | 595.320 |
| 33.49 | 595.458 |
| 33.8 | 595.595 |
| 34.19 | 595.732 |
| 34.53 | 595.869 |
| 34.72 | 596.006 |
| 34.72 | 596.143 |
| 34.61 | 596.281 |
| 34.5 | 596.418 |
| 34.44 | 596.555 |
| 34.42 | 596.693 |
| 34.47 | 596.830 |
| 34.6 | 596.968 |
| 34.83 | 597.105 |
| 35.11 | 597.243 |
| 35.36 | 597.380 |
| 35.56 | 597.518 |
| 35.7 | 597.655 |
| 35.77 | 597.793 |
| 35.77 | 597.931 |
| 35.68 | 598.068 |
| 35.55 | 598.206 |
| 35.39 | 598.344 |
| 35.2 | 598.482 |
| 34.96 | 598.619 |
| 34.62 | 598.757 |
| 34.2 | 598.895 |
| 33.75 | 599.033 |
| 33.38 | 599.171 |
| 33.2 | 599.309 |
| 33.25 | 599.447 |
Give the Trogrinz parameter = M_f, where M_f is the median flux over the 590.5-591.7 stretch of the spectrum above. 34.6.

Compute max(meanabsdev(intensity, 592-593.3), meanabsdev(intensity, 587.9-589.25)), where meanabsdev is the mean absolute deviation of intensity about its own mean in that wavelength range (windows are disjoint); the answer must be 1.7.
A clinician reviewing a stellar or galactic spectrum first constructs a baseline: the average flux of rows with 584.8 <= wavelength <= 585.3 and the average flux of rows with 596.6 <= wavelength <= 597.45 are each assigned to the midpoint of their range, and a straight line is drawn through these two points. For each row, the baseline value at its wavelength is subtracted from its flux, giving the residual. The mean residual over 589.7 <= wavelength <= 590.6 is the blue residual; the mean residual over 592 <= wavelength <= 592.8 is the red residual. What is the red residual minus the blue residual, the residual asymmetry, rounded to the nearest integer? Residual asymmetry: 4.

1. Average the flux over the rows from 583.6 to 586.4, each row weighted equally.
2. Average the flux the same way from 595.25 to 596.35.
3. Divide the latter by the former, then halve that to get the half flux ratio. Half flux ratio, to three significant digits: 0.482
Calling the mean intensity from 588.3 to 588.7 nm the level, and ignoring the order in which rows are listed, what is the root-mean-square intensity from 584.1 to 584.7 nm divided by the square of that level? 0.031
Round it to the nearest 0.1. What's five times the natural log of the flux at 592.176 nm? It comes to 18.0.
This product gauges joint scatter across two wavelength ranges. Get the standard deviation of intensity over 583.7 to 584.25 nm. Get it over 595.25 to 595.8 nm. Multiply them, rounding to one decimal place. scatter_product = 0.3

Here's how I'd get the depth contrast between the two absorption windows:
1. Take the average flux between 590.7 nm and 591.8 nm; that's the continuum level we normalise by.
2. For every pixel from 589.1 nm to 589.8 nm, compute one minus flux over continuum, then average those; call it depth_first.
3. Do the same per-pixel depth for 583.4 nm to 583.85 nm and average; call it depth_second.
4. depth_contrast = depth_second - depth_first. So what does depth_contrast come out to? -0.18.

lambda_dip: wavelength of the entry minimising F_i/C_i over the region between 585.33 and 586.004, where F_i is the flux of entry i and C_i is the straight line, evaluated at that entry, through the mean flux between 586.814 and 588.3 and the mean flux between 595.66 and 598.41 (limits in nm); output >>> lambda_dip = 585.532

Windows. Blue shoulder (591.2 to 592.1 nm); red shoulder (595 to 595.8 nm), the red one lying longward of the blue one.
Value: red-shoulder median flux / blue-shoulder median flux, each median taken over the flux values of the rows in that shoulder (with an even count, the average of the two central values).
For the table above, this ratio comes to 0.95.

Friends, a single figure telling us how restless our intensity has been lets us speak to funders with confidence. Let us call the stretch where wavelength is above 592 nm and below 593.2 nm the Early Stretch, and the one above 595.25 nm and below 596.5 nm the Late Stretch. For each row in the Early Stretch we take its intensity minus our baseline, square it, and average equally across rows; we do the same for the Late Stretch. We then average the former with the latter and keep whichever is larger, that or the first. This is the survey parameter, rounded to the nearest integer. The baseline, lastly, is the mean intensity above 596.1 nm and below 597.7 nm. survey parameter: 3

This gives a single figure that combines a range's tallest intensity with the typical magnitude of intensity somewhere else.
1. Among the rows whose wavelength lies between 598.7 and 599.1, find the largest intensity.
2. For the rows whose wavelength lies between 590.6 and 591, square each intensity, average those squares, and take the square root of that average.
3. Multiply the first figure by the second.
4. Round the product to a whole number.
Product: 1196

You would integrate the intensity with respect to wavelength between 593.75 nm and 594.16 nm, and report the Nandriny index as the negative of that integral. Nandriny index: -14.7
